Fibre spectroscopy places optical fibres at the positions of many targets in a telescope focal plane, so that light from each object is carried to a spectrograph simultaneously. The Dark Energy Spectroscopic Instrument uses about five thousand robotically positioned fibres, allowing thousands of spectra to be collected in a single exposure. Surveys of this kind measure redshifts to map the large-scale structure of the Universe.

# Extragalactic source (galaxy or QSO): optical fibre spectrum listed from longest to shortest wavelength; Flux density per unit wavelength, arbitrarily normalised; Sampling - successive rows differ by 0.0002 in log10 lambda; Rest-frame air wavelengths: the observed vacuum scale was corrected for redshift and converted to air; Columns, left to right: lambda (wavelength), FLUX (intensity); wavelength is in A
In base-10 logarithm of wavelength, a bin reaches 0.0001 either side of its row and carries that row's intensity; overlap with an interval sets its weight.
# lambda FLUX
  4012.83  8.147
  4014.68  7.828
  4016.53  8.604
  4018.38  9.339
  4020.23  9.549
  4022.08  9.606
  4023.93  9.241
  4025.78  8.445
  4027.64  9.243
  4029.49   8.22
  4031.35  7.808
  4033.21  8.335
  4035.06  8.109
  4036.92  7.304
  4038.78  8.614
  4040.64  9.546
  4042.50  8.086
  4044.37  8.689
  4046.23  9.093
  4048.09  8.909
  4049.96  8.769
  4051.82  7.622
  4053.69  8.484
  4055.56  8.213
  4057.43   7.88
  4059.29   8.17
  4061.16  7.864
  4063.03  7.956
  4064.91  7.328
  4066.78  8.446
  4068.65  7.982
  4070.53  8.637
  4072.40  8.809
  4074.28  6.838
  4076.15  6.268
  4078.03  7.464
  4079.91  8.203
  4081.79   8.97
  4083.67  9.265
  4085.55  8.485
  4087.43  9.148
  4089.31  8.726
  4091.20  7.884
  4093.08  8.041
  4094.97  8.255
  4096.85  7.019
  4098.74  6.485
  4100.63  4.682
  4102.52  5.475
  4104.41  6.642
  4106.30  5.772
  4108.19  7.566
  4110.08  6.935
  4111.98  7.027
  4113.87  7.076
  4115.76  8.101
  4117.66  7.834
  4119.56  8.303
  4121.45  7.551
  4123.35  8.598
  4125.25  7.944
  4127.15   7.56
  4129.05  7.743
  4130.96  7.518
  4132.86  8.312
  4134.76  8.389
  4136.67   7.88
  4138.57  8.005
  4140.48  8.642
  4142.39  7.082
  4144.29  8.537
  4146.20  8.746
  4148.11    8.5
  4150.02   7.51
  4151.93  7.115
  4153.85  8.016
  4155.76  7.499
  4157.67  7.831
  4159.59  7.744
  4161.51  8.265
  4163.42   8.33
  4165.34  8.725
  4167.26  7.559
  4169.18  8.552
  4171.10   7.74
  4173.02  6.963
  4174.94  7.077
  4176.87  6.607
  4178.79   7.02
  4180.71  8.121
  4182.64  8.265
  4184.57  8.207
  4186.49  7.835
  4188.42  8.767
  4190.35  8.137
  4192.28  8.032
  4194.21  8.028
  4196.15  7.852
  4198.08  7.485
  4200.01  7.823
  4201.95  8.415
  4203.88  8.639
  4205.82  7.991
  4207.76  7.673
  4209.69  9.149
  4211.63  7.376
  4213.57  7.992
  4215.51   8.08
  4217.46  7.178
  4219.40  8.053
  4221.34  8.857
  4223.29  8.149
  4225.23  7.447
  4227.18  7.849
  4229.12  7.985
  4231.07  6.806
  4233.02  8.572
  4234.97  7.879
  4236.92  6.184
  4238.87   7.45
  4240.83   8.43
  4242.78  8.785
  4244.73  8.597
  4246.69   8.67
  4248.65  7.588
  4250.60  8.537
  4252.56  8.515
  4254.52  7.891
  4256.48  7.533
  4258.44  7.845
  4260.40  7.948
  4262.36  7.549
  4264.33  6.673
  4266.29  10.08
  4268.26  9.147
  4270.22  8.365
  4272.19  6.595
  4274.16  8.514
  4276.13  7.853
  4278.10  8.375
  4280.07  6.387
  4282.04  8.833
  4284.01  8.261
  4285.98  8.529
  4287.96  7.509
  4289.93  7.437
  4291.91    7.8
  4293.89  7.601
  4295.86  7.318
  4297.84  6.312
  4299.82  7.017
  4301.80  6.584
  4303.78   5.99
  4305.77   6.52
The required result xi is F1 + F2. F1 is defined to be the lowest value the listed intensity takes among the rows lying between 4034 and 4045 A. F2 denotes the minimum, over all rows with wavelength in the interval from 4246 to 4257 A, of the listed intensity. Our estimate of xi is 14.8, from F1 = 7.304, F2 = 7.533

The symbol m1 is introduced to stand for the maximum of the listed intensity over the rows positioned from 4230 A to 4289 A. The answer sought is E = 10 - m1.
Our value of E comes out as -0.1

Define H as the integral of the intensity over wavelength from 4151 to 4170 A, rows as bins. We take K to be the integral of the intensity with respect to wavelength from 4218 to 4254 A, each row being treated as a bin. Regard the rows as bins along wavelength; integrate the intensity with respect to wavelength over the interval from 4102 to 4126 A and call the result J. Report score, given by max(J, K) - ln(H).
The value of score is 283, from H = 151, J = 176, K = 288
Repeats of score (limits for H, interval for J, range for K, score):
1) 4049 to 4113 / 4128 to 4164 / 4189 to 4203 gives 281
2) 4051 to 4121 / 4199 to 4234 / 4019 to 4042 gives 274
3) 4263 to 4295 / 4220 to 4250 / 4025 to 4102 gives 617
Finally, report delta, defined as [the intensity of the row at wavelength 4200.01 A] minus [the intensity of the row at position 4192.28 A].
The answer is -0.2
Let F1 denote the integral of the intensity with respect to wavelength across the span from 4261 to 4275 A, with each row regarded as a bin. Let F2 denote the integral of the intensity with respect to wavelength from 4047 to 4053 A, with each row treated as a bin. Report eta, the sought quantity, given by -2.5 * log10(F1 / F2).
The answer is -0.9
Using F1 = 114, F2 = 51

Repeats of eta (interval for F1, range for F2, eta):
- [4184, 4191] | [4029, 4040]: 0.5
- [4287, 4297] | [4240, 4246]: -0.4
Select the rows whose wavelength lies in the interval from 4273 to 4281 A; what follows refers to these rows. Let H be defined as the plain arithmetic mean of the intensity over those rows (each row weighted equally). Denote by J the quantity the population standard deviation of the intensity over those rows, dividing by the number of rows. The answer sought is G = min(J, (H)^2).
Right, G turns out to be 0.84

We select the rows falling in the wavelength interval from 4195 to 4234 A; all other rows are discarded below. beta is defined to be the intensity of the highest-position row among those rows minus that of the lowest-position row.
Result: 0.7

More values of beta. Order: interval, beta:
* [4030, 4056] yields 0.4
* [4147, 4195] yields -0.5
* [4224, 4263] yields 0.1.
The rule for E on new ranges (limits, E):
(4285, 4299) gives 1.5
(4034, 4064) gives 0.5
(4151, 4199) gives 1.2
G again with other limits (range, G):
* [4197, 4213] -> 0.58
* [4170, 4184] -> 0.59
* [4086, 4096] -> 0.47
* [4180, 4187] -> 0.17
